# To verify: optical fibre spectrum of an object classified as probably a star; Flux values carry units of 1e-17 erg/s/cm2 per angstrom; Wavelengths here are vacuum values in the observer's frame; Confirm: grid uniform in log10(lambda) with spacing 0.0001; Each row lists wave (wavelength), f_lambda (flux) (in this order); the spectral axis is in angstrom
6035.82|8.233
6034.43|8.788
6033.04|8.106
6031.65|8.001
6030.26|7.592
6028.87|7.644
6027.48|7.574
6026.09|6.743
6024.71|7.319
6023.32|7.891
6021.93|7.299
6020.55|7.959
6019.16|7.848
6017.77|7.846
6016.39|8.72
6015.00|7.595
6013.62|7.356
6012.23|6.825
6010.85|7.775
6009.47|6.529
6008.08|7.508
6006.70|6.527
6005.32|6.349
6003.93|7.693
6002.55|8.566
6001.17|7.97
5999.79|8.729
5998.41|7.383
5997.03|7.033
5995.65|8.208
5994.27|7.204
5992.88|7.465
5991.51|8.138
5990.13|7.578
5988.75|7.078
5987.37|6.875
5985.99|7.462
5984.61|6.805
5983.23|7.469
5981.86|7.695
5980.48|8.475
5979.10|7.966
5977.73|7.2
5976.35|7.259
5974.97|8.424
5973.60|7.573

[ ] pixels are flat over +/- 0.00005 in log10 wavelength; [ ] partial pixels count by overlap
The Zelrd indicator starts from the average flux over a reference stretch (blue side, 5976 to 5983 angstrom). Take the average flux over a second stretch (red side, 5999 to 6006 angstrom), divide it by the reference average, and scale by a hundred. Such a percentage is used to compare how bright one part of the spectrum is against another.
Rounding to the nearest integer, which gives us 102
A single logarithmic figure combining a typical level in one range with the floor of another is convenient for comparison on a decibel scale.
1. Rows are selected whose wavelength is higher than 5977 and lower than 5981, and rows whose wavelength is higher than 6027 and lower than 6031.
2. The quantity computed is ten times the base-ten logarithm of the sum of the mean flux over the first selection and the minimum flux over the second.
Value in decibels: 11.9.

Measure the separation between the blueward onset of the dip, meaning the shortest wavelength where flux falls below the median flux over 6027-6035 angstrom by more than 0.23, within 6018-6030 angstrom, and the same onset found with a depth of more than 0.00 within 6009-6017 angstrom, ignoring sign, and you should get 12.5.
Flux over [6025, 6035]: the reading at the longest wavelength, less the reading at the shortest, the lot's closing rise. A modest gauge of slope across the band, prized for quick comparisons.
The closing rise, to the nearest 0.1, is 2.0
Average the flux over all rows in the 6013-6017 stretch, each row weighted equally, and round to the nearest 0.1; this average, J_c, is 7.9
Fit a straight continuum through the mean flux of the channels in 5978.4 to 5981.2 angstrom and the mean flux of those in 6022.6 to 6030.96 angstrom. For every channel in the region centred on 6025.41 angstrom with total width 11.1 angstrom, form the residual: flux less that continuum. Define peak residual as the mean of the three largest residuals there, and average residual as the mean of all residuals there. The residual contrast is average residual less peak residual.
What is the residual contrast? -0.310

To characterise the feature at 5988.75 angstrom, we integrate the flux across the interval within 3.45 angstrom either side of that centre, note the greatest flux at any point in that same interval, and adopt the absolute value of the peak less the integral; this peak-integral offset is 43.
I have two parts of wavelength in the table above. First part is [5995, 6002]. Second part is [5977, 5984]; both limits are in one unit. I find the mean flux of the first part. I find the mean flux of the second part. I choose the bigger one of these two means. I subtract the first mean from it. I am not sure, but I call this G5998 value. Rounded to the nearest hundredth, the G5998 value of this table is 0.00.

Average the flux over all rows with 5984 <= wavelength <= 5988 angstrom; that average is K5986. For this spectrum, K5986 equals 7.05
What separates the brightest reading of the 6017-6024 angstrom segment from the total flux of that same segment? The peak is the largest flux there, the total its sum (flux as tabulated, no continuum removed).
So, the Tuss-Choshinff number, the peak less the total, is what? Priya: -31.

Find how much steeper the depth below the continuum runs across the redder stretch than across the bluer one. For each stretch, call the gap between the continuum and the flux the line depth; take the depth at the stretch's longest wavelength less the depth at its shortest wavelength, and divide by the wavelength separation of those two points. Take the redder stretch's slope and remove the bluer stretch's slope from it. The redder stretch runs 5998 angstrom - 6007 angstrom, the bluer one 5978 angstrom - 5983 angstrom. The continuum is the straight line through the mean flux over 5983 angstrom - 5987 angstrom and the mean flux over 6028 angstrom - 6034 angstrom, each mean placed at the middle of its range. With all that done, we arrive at 0.01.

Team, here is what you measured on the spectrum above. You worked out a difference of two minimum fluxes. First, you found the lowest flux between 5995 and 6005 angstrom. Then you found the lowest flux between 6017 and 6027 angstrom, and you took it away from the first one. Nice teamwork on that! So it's 0.29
